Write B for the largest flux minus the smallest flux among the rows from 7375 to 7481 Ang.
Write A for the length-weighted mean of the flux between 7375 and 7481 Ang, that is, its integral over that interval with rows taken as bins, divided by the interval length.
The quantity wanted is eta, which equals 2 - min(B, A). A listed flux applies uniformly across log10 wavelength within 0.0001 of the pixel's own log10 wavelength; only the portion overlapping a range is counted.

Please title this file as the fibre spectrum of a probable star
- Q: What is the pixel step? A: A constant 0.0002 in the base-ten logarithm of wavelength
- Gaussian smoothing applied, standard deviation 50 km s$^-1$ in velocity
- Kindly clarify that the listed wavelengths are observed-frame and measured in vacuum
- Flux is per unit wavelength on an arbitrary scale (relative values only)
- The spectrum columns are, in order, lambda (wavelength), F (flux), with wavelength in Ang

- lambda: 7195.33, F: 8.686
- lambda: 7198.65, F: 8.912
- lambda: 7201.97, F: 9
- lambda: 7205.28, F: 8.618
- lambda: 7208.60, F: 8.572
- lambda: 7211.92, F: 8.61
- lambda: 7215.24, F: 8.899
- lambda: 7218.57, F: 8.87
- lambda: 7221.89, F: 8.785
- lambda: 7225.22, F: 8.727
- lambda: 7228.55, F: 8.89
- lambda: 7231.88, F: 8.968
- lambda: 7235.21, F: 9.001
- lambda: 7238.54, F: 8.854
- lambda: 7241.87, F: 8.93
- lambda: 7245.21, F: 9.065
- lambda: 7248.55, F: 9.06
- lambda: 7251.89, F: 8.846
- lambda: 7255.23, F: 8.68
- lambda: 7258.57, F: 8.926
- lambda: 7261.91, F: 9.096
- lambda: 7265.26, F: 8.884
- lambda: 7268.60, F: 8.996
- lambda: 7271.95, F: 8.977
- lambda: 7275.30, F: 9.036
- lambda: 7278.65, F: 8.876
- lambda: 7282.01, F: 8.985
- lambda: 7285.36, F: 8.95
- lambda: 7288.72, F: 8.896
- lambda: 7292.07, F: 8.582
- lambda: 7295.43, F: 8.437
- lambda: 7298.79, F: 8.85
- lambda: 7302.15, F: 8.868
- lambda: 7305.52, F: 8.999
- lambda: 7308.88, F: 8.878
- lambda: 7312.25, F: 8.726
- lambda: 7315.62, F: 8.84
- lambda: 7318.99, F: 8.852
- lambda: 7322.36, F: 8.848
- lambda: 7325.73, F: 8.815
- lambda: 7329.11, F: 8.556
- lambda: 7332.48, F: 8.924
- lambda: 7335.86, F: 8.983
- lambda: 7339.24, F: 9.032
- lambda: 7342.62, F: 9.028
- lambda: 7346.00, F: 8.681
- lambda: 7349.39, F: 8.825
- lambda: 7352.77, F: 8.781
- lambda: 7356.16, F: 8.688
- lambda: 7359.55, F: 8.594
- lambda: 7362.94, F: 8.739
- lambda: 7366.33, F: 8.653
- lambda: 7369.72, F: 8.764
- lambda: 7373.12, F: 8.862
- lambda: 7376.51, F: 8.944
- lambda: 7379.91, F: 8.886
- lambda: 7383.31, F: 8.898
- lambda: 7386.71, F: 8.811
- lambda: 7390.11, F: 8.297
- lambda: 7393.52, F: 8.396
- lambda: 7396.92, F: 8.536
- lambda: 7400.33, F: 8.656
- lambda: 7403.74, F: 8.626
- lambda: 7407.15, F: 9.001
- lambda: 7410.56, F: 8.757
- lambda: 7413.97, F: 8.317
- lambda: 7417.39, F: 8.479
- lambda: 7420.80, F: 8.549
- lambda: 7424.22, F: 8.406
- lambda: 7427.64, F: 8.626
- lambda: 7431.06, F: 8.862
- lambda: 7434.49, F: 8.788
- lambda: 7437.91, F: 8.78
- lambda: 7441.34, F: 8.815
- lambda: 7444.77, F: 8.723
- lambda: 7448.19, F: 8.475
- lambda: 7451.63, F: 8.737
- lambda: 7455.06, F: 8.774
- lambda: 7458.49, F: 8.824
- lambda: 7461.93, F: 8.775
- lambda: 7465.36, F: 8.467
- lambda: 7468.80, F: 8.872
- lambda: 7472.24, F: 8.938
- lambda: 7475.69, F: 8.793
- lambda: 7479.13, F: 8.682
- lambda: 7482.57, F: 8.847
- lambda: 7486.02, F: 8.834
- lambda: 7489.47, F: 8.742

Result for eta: 1.30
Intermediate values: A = 8.69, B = 0.70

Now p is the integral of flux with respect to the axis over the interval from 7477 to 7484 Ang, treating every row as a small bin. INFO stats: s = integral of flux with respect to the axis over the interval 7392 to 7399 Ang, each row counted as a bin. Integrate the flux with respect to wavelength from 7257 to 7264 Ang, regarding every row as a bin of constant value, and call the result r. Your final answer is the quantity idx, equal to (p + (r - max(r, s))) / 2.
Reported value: 30.7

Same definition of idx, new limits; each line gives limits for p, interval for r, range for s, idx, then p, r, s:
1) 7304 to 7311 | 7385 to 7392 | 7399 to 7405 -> 31.2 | 62.5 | 60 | 51.8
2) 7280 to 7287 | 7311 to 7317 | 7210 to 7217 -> 27.1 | 62.7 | 53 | 61.2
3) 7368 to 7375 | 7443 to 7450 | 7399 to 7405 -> 30.9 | 61.7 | 60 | 51.8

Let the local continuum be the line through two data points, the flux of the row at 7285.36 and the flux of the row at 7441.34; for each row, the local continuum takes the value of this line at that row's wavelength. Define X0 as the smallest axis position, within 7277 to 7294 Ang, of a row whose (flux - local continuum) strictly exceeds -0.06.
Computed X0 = 7282.01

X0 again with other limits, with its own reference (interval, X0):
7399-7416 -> 7407.15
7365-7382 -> 7373.12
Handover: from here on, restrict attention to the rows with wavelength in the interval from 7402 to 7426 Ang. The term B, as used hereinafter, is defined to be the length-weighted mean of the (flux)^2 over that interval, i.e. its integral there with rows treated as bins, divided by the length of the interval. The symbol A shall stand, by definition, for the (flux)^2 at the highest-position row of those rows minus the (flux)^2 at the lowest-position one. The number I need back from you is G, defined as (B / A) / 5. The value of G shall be -4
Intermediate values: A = -4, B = 73.9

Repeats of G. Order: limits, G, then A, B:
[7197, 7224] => -7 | -2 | 77.2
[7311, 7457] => 18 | 1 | 76.2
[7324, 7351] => 89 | 0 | 78.4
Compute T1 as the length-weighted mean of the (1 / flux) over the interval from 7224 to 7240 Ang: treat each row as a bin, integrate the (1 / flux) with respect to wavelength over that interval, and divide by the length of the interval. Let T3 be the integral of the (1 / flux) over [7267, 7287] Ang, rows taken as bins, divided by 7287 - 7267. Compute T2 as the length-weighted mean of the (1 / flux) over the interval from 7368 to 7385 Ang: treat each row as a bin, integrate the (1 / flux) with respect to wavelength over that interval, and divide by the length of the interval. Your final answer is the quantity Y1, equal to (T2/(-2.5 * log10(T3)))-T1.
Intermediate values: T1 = 0.112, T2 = 0.113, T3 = 0.111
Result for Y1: -0.0651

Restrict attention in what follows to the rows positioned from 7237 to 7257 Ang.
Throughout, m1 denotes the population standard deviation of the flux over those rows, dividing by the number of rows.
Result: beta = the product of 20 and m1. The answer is 2.7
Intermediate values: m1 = 0.13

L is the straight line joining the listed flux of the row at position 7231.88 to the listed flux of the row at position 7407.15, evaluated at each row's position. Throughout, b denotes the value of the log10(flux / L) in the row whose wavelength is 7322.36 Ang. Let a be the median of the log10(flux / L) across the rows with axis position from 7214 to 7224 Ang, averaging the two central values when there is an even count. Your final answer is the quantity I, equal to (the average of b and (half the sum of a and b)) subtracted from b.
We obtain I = -0.001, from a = -0.005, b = -0.0067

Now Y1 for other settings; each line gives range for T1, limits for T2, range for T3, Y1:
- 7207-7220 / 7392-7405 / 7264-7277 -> -0.0654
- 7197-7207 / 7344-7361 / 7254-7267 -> -0.0649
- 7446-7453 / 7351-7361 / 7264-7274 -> -0.0679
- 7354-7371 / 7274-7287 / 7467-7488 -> -0.0679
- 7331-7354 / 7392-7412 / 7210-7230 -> -0.0635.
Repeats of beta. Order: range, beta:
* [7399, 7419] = 4.3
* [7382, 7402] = 4.3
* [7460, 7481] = 3.0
